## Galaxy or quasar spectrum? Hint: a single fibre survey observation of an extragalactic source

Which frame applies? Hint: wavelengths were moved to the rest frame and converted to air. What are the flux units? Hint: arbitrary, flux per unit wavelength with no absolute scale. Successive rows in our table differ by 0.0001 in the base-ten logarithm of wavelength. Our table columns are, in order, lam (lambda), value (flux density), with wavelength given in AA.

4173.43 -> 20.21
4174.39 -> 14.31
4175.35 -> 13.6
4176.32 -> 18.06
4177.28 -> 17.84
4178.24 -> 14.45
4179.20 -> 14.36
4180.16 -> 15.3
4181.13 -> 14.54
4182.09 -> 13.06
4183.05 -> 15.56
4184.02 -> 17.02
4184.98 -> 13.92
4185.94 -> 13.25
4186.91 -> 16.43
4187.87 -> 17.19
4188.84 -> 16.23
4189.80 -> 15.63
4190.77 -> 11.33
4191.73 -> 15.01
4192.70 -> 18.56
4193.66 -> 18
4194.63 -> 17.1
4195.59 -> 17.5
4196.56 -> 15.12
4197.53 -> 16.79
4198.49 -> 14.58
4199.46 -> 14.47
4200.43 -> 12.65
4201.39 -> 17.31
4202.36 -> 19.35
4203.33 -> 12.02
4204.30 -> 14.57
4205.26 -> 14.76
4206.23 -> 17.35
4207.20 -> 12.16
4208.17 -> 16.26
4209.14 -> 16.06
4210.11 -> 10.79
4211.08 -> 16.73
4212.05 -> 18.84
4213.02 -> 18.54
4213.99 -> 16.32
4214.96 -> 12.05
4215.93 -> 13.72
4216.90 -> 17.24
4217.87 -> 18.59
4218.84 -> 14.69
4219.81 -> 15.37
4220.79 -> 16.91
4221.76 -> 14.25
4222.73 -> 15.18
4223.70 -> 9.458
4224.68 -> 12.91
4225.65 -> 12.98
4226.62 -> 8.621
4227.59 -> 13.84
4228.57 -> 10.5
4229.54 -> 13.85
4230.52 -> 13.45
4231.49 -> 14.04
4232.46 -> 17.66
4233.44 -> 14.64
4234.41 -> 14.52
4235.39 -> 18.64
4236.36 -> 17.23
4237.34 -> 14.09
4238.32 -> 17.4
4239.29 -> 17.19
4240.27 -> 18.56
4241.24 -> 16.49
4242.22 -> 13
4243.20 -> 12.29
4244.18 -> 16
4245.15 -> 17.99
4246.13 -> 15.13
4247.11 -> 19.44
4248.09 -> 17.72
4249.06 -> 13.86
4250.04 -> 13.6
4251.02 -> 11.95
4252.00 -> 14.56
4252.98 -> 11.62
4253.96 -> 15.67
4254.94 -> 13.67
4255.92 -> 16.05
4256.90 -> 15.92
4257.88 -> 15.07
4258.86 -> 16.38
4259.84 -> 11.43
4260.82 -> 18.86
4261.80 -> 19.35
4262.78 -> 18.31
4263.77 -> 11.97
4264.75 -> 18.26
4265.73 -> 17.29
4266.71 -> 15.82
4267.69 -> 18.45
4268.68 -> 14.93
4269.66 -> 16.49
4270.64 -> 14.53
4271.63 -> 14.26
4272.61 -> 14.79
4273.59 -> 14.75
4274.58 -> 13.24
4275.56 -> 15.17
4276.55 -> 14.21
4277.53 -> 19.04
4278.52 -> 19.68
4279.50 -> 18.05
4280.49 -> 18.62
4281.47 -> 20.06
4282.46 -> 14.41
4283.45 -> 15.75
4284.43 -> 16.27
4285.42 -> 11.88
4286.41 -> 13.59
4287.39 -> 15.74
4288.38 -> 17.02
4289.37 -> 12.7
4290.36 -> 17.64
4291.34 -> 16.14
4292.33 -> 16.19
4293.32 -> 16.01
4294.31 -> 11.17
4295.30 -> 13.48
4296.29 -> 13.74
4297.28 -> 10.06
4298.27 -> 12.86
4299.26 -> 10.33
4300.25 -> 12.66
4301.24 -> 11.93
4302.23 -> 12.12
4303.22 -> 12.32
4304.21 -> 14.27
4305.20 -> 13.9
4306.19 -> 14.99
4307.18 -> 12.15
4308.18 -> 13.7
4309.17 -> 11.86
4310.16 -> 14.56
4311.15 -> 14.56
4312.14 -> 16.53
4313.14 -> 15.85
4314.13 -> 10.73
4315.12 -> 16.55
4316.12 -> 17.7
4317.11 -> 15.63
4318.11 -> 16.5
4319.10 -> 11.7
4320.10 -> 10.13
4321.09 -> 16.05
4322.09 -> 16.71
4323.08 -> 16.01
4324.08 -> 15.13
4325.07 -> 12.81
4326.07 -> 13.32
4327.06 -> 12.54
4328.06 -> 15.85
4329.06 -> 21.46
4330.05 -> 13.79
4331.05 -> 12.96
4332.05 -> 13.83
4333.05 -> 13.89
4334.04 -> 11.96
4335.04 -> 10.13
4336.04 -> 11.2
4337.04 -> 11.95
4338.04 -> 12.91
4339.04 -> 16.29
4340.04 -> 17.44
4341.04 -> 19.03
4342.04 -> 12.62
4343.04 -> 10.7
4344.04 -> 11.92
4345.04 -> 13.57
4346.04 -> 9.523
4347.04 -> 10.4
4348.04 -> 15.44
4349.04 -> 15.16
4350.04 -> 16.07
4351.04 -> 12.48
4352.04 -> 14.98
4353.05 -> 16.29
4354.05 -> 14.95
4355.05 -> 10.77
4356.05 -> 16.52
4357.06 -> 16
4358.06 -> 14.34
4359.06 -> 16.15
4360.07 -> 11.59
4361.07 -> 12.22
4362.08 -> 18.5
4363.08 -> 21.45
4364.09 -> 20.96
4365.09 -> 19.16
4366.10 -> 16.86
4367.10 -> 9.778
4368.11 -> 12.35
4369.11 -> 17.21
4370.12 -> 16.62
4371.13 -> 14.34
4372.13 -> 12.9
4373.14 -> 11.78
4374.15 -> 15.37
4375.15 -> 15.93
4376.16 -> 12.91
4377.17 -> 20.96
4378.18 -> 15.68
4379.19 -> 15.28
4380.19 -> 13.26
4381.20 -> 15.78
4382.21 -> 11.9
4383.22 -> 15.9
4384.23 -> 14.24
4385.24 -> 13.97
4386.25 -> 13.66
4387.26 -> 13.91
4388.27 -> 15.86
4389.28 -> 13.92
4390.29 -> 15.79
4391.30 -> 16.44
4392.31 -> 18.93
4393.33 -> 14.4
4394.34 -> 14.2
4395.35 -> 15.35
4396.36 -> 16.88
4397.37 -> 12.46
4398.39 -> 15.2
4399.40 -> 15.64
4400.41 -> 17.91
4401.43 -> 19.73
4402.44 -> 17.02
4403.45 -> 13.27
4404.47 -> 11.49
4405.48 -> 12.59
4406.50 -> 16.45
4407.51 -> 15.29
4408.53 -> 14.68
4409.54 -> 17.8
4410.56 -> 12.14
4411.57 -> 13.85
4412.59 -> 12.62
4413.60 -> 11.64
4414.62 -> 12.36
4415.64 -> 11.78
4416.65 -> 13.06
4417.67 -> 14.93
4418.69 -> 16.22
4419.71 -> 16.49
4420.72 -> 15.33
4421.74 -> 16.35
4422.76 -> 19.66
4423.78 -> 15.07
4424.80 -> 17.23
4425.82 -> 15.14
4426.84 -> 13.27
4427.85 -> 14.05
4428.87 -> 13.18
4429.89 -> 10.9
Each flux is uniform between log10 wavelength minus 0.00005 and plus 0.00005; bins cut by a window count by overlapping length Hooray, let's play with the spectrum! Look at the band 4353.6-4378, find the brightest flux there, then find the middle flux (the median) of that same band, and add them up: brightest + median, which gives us 37.1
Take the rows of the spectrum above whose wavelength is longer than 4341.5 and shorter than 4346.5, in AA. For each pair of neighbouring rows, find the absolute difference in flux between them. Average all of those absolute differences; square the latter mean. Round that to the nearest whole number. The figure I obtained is 5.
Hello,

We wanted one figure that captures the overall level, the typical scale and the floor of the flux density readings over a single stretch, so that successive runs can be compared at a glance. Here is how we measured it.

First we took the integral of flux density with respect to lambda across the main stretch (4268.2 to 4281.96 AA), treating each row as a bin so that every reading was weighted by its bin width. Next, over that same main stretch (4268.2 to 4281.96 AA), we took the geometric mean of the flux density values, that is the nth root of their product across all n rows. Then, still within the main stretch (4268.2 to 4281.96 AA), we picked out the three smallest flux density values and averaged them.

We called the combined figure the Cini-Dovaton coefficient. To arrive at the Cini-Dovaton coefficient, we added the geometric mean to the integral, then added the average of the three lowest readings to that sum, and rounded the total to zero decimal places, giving 254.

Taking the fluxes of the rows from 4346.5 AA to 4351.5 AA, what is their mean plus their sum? 83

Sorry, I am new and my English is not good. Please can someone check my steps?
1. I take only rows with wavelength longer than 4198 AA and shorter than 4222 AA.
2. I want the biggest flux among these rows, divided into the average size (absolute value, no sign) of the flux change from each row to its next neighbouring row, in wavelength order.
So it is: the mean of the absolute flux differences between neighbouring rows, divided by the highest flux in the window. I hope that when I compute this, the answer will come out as 0.143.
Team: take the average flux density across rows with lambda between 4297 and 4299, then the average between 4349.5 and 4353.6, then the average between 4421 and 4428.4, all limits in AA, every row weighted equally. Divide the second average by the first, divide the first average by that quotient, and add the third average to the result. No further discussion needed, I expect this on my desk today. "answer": 25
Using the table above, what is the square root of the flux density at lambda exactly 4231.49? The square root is 3.75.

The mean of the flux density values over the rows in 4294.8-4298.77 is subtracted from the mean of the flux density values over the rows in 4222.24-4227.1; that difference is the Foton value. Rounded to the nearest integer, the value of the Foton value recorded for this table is -1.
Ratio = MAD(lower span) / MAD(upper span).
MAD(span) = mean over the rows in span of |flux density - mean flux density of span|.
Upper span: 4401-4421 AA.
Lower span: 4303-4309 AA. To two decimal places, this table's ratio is 0.45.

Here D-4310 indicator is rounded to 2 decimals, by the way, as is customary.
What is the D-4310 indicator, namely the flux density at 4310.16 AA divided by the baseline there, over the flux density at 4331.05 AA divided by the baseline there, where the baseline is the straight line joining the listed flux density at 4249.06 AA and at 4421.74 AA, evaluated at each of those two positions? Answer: 1.15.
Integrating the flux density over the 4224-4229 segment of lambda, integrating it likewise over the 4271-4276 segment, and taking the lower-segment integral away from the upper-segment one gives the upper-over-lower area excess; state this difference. 14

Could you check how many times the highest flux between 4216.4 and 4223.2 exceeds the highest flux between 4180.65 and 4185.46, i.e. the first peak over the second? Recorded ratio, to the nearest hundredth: 1.09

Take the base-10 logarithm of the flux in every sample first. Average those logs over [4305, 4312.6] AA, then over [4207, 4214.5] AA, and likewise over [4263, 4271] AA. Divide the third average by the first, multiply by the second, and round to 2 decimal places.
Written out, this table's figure 1.25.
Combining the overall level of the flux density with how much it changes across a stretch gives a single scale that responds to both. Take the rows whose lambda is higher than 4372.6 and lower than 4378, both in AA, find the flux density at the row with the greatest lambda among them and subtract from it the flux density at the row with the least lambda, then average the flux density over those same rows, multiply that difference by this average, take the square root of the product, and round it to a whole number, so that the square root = 12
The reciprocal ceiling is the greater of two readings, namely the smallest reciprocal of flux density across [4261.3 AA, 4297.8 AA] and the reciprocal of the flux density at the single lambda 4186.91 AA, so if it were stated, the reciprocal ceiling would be 0.061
